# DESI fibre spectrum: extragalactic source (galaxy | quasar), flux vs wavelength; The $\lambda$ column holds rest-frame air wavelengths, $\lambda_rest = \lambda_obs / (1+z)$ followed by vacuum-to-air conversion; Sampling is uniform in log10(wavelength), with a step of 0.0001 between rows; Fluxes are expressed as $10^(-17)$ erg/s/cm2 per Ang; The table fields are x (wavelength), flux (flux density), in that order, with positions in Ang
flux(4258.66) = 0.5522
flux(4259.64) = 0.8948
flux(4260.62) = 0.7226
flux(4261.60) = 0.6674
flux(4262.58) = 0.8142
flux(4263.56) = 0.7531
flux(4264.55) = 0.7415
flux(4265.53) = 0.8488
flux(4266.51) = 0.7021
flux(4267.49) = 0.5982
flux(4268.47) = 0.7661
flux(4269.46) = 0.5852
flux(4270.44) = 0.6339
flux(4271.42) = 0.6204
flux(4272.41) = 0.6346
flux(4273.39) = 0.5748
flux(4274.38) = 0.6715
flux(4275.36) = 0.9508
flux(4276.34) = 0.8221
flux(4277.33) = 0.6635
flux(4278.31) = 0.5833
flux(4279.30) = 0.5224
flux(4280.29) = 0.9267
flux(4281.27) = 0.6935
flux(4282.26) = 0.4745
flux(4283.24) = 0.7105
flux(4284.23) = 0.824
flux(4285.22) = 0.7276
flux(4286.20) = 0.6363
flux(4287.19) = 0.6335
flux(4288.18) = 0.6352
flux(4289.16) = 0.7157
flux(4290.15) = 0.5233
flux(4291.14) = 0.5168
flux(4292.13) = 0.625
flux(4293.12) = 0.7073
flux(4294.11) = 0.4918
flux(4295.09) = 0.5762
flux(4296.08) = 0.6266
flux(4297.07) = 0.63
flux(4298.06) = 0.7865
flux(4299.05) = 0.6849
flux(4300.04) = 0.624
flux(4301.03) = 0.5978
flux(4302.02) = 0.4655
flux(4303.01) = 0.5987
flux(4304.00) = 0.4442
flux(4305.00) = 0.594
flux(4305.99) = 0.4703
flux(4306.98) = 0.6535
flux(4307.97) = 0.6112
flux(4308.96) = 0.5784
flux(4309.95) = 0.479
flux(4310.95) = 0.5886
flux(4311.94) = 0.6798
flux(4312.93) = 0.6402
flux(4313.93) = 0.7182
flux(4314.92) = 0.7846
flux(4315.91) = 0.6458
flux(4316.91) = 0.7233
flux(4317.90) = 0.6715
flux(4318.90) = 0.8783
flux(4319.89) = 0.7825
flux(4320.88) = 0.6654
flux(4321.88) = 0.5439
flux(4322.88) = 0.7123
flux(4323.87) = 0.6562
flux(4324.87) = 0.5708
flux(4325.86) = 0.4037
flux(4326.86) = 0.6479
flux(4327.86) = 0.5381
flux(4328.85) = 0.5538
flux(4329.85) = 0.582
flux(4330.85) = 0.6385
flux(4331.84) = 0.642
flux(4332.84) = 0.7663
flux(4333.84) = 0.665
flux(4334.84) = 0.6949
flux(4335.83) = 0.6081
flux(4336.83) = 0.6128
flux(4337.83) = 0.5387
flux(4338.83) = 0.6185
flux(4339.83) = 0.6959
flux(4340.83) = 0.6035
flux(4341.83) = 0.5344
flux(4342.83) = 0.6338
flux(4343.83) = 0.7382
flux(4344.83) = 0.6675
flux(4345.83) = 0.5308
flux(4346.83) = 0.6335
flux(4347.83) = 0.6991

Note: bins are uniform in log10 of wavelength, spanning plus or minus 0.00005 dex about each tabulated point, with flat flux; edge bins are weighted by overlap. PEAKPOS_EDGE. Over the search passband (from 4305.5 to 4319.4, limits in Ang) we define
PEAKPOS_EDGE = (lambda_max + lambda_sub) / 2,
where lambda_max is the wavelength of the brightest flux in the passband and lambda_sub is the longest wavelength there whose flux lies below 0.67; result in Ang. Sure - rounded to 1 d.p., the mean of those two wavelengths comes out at 4317.4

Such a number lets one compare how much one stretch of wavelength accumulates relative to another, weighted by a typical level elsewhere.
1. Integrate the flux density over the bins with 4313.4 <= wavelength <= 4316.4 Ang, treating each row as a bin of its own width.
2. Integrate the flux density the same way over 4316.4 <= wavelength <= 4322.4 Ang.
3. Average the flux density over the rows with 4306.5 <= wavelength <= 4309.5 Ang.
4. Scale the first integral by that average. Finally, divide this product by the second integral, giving 0.31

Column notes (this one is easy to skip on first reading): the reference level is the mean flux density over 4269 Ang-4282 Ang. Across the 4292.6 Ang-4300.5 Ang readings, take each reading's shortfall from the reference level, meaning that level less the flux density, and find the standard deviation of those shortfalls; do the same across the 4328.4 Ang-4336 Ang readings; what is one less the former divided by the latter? -0.32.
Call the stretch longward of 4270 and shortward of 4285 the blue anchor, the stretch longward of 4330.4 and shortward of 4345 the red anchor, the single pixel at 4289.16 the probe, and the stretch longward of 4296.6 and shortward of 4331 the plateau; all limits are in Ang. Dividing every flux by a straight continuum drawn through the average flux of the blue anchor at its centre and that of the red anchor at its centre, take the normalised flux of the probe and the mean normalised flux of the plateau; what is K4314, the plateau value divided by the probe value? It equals 0.90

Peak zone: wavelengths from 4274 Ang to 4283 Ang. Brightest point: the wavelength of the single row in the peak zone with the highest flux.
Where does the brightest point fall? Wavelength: 4275.36 Ang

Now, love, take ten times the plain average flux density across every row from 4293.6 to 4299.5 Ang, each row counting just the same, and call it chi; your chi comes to 6.33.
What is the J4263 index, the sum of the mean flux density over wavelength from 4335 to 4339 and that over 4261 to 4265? 1.34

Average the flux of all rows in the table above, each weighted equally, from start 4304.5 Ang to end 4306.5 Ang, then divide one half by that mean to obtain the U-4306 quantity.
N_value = 0.94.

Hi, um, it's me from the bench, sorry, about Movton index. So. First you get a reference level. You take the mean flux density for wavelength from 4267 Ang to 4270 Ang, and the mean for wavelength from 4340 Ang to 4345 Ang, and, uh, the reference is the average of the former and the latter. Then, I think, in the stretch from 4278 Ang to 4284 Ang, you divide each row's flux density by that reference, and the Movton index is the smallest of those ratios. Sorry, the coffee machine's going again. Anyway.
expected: 0.74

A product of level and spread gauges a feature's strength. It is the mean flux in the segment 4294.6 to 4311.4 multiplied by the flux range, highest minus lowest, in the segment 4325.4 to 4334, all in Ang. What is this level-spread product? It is 0.21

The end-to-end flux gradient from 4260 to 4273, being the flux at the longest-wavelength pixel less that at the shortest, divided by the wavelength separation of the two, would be -0.007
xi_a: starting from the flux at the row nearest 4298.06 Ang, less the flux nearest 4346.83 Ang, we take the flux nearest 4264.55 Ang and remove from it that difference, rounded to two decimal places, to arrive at 0.59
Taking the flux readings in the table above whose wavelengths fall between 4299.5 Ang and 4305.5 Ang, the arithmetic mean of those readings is 0.554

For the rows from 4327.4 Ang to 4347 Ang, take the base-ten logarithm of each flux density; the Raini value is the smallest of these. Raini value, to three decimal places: -0.275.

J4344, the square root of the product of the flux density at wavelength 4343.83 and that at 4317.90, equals 0.70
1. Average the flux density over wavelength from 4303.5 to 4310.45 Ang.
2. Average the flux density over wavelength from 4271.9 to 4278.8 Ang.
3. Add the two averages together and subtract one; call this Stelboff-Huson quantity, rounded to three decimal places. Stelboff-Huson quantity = 0.247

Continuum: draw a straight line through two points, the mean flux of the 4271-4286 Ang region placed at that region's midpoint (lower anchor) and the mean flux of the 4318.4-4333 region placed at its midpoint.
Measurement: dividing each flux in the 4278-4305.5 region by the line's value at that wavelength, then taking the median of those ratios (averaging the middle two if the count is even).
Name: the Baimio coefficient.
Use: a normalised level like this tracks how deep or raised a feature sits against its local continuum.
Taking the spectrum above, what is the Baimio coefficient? 0.93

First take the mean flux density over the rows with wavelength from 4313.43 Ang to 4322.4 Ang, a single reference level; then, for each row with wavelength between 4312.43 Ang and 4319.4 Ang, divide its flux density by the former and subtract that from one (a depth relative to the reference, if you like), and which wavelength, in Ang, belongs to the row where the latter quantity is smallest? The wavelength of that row 4318.90 Ang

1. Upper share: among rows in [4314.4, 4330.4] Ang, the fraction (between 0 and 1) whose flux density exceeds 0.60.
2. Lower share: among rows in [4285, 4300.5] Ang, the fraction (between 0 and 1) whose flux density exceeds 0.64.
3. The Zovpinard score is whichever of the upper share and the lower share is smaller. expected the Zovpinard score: 0.31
